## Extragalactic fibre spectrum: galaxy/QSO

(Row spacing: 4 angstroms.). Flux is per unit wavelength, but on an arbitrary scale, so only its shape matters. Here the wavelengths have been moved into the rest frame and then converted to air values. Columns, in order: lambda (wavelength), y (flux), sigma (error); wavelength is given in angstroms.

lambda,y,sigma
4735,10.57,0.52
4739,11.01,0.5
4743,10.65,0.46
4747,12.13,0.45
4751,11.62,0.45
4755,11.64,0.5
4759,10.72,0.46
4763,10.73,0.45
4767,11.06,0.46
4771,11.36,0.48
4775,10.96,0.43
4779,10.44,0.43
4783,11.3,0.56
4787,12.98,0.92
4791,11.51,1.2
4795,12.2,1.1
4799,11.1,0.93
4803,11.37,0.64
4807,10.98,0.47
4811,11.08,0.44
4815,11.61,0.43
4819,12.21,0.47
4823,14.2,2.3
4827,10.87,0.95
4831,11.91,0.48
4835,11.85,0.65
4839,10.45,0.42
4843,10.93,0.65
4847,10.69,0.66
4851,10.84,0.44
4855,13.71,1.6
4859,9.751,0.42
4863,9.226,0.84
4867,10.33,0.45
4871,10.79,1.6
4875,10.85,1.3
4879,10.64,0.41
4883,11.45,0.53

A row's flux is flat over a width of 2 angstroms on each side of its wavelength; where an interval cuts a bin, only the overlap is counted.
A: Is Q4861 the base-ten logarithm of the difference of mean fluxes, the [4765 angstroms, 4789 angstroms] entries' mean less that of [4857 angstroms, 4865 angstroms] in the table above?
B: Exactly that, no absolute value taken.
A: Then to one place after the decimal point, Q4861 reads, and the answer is 0.3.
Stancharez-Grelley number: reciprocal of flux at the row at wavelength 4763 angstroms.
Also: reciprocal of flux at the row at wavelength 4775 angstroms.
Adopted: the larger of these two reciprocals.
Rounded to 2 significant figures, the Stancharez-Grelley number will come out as 0.093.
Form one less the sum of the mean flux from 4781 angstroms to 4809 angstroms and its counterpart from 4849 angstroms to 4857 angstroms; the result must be -22.9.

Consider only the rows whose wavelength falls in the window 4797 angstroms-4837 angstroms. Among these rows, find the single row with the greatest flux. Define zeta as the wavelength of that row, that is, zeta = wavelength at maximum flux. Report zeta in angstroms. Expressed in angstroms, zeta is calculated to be 4823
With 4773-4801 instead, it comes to 4787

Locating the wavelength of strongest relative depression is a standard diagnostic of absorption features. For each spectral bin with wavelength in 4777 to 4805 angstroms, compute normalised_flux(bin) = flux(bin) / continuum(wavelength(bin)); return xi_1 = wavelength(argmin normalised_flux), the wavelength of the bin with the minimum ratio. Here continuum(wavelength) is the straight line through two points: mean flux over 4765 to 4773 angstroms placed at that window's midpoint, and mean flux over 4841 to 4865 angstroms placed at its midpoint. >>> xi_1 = 4779 angstroms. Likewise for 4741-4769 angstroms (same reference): 4743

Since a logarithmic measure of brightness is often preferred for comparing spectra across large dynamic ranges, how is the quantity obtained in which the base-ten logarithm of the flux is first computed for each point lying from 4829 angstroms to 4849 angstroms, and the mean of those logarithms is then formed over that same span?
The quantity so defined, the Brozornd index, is 1.05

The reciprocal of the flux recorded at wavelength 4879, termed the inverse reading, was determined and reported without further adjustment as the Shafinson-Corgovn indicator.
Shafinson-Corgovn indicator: 0.094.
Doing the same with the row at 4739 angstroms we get 0.091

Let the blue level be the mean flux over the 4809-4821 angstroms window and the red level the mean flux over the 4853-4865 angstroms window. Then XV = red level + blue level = 22.5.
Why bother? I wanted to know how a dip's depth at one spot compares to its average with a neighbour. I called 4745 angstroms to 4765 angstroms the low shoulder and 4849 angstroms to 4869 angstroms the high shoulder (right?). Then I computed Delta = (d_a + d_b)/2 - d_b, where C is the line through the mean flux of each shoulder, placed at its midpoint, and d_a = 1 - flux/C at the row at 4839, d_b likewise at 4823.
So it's 0.17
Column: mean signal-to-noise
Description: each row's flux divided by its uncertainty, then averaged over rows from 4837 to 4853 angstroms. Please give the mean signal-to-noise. 20.6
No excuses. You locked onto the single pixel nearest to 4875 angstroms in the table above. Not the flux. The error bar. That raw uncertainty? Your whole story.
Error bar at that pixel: 1.3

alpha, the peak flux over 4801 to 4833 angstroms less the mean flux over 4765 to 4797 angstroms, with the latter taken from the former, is 2.7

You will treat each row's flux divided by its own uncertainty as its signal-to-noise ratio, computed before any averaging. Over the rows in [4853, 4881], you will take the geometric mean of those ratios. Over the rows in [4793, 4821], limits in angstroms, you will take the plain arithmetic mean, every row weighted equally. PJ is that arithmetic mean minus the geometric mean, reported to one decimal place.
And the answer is 7.0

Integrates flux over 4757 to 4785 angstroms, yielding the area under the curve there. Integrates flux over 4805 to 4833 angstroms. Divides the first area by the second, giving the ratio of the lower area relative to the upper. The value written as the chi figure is 0.92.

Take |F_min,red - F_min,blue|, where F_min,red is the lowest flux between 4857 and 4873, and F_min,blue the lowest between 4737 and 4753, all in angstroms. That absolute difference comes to 1.4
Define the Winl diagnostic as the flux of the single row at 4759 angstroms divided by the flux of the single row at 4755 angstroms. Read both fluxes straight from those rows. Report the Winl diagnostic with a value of 0.92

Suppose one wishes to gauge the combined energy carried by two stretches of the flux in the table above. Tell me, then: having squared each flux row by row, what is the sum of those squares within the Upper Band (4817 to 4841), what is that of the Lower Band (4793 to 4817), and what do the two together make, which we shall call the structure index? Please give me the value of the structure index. 1640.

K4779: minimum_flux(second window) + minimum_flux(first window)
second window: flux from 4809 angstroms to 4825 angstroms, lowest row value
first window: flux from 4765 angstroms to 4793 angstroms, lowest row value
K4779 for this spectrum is 21.5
